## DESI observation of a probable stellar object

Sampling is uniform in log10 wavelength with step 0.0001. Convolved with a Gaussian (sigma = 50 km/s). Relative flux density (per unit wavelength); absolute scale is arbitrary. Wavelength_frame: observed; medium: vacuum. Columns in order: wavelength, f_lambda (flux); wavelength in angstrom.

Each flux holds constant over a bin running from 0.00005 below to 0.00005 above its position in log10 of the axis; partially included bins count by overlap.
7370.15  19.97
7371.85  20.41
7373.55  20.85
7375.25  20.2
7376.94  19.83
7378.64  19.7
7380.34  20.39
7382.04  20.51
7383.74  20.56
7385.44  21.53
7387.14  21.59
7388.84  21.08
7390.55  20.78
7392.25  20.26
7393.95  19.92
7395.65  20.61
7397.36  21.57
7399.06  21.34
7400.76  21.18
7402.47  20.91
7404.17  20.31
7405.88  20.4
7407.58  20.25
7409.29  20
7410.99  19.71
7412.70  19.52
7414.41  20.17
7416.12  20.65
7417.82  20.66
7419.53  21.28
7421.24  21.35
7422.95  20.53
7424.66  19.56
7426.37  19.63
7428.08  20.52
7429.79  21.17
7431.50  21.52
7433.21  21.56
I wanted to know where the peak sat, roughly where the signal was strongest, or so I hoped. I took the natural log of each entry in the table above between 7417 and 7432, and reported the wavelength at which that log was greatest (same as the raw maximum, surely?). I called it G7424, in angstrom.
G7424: 7431.50 angstrom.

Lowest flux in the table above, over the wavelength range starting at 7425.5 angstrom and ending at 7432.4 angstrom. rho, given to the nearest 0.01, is 19.63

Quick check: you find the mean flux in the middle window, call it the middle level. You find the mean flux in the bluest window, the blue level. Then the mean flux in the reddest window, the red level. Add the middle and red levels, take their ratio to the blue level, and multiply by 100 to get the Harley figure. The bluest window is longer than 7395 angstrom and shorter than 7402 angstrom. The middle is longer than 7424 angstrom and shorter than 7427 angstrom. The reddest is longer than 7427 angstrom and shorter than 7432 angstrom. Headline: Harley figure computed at 192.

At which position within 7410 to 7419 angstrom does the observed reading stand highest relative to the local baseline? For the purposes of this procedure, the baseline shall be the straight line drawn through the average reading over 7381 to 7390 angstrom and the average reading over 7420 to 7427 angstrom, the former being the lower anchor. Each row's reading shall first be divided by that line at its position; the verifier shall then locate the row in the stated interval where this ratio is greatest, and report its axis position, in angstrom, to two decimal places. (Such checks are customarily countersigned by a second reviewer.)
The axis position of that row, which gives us 7417.82 angstrom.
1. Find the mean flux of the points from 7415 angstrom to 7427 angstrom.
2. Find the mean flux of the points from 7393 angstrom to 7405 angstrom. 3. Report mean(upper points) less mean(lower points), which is -0.31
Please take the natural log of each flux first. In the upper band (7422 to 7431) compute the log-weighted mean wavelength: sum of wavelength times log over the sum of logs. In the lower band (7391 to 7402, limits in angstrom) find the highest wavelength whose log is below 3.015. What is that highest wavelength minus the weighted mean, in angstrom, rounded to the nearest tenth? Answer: -32.4 angstrom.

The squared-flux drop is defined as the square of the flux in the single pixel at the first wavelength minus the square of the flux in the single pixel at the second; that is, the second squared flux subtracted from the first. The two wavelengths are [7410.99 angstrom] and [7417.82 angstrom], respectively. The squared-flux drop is -38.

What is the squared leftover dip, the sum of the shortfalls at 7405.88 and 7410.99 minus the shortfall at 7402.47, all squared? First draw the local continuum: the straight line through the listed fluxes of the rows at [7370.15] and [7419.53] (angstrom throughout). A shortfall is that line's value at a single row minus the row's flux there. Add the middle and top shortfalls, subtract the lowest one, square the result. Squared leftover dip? 3.8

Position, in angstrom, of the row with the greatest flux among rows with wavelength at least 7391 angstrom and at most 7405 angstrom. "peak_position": 7397.36 angstrom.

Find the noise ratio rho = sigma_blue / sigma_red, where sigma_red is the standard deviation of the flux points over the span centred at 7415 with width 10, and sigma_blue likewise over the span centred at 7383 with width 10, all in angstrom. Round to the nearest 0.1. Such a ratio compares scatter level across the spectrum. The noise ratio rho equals 1.1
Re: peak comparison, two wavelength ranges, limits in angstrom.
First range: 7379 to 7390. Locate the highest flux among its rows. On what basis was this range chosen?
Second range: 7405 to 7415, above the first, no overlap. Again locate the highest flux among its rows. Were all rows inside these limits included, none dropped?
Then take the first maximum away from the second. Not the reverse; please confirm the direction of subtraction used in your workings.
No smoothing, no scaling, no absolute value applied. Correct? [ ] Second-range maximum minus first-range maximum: -1.2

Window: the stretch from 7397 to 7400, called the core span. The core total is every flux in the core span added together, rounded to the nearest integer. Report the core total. 43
